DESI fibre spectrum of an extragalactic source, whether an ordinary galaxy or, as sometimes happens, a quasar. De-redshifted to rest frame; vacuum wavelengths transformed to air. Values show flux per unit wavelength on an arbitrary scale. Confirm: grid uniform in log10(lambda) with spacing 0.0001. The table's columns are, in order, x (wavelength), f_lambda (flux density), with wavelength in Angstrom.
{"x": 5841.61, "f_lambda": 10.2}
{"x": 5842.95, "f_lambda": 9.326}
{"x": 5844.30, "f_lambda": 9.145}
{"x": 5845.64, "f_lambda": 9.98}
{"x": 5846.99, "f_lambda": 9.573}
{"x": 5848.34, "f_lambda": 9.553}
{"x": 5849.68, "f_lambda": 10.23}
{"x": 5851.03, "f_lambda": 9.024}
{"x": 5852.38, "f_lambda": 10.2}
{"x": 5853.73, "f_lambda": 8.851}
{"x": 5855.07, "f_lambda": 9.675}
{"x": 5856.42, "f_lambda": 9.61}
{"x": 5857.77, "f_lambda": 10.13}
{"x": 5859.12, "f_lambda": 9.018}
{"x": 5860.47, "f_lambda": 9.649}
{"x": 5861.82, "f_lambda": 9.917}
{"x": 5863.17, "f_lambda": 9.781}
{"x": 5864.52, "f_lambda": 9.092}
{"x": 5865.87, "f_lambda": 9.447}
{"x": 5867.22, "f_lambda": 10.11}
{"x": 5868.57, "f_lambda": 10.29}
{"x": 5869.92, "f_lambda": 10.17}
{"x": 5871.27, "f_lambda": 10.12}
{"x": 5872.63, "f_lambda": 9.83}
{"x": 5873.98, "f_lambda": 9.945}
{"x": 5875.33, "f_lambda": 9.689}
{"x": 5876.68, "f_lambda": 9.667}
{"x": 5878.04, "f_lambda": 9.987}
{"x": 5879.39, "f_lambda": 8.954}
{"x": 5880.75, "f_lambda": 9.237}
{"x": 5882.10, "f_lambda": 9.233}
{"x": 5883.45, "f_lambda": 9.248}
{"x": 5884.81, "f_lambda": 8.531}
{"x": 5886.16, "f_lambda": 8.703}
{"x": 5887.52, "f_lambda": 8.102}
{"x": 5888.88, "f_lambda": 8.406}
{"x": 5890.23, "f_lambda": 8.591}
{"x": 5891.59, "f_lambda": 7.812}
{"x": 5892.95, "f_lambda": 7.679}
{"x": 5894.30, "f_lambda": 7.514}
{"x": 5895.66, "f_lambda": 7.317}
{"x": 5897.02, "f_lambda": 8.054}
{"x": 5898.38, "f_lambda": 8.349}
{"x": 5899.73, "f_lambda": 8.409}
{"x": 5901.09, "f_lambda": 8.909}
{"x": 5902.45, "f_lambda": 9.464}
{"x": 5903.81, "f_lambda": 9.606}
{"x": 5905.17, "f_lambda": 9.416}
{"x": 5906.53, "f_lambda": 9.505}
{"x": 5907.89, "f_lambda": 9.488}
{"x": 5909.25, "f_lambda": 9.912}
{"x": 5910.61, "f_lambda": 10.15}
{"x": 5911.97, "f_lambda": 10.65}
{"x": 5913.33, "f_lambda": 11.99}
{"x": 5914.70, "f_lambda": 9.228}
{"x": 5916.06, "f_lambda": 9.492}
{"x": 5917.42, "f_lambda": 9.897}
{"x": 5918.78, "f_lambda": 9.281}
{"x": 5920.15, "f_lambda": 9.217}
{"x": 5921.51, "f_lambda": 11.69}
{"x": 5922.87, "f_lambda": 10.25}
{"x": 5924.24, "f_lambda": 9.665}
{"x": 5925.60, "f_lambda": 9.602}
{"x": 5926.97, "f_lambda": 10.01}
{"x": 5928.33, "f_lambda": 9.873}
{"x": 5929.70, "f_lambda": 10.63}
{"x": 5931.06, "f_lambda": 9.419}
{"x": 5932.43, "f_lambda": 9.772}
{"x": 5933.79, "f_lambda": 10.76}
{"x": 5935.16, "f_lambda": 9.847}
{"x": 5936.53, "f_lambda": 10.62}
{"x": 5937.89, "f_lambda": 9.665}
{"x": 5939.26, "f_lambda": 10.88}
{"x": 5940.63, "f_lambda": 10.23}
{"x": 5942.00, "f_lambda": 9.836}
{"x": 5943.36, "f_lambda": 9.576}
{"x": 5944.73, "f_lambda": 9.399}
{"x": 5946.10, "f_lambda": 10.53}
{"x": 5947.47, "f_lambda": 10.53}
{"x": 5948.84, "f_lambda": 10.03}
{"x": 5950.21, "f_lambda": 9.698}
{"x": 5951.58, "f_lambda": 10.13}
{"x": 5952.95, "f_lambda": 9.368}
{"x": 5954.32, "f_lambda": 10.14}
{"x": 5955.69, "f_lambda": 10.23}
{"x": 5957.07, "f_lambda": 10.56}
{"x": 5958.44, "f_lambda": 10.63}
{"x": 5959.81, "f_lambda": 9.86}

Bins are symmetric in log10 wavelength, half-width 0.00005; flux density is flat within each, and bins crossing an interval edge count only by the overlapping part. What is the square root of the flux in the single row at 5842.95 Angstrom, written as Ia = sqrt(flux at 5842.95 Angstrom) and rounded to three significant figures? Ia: 3.05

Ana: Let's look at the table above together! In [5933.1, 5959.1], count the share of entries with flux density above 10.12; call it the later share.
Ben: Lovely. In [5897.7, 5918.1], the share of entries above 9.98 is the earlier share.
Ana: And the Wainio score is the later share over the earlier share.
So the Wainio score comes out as 2.9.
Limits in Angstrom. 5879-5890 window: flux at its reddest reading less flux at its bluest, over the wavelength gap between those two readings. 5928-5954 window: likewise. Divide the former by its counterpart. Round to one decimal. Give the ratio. 2.8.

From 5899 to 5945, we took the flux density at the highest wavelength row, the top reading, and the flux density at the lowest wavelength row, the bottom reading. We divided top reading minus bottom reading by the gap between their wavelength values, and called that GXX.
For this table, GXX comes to 0.022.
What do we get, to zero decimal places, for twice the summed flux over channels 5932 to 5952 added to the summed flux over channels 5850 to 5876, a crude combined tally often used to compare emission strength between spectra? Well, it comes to 488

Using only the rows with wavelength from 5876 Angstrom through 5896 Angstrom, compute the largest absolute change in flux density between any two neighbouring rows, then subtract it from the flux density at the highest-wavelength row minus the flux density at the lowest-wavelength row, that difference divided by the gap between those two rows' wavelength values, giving -1.16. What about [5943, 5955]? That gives -1.08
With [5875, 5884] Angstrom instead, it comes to -1.09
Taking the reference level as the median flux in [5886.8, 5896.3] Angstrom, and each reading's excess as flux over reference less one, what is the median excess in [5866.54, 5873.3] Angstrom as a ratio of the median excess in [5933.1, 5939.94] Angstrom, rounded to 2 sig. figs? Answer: 0.82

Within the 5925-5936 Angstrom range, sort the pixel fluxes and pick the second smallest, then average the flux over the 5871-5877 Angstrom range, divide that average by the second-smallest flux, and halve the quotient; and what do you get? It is 0.513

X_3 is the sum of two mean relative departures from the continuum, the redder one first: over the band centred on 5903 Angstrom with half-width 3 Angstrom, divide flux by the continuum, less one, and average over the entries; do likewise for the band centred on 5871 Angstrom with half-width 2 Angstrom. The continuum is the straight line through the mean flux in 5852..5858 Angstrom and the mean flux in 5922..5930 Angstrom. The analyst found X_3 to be -0.03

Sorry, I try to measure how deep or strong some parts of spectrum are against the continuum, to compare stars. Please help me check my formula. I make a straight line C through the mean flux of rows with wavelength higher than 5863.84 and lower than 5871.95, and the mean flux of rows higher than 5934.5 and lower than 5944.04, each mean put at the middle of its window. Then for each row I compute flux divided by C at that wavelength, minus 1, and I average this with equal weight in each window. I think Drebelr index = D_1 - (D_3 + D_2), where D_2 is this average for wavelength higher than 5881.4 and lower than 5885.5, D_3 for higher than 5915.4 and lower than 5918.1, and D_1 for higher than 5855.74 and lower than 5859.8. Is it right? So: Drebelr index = 0.10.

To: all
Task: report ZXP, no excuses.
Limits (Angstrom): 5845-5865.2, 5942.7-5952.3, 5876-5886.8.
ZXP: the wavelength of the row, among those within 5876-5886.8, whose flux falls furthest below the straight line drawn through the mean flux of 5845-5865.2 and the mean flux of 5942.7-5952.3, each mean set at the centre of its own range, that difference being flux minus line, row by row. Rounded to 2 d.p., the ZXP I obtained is 5884.81 Angstrom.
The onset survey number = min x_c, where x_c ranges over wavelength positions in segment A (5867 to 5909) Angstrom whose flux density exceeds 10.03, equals 5867.22 Angstrom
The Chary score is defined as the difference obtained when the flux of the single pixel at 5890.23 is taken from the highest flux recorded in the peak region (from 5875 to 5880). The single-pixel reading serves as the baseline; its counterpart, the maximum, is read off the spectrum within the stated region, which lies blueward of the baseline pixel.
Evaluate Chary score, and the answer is 1.4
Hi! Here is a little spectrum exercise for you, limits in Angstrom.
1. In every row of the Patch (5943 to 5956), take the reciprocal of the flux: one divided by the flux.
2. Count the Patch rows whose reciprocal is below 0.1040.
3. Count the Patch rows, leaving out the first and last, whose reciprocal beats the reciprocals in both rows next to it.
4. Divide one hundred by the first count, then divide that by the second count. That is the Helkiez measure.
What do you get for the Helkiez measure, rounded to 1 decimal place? 4.8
